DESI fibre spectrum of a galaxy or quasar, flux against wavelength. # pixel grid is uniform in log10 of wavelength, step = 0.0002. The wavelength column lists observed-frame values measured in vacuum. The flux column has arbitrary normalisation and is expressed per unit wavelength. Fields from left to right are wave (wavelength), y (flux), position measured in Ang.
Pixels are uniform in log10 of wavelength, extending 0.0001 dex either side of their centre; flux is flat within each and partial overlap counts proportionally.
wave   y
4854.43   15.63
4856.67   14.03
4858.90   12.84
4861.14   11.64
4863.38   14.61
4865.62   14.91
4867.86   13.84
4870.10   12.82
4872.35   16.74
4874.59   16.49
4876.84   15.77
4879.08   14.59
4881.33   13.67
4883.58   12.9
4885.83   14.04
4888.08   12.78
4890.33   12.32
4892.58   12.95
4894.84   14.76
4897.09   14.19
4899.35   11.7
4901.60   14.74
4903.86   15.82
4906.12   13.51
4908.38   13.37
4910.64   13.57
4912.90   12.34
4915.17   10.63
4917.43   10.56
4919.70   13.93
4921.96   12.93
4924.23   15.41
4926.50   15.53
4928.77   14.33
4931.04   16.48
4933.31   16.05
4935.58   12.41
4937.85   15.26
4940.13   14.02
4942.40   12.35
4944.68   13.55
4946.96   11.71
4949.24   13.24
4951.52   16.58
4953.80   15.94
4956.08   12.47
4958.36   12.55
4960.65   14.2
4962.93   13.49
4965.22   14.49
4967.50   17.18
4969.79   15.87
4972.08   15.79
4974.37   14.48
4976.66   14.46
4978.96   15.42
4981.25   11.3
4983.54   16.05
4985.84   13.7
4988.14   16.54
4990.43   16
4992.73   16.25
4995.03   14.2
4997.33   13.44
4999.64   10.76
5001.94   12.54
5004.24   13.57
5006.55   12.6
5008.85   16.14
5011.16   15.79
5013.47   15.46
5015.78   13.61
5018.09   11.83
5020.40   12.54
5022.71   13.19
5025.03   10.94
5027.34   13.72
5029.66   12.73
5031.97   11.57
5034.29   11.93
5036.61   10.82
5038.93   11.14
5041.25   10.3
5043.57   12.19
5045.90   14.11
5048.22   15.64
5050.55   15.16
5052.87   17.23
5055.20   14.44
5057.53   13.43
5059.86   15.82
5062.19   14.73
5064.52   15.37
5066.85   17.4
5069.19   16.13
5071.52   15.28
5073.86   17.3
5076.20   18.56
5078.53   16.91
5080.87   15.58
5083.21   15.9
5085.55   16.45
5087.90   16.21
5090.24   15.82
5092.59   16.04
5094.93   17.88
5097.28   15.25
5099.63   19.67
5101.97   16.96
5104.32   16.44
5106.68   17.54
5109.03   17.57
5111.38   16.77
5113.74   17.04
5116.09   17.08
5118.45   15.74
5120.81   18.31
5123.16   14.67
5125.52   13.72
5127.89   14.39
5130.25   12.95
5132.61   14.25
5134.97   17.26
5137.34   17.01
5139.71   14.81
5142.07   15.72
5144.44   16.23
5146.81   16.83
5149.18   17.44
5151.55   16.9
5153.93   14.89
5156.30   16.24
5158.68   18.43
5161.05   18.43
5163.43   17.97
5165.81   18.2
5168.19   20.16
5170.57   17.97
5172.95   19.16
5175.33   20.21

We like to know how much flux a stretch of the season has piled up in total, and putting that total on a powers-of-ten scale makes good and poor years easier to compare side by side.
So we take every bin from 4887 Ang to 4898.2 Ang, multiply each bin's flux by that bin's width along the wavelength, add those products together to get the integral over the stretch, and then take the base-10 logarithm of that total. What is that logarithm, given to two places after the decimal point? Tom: 2.18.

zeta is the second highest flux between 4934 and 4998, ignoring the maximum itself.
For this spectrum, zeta 16.58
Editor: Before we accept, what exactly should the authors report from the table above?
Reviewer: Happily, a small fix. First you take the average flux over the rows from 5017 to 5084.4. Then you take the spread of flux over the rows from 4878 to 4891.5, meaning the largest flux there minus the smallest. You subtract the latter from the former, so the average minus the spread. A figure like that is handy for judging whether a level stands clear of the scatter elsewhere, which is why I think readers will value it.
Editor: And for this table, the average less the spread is 11.9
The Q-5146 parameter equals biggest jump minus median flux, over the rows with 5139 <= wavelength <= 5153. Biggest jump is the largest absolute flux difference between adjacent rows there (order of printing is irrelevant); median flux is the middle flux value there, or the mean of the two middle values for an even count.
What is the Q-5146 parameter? -16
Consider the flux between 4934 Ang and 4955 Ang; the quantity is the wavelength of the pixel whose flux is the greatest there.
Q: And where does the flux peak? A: 4951.52 Ang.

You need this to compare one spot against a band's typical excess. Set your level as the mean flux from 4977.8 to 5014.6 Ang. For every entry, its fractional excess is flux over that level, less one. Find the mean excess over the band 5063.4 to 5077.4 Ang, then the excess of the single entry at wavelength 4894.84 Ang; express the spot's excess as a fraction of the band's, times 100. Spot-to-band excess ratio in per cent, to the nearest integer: 17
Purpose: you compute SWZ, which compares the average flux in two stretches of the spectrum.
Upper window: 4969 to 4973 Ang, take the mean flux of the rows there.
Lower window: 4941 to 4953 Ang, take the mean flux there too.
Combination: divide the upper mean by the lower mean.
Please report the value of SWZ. 1.17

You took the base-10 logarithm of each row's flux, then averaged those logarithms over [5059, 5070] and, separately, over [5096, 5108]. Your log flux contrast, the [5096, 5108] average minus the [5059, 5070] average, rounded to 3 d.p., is 0.033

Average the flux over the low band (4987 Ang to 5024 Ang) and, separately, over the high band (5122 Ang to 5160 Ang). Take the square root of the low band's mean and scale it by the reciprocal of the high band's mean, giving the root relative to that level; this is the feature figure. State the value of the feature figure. 0.238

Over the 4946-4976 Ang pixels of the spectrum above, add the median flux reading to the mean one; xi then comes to 29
